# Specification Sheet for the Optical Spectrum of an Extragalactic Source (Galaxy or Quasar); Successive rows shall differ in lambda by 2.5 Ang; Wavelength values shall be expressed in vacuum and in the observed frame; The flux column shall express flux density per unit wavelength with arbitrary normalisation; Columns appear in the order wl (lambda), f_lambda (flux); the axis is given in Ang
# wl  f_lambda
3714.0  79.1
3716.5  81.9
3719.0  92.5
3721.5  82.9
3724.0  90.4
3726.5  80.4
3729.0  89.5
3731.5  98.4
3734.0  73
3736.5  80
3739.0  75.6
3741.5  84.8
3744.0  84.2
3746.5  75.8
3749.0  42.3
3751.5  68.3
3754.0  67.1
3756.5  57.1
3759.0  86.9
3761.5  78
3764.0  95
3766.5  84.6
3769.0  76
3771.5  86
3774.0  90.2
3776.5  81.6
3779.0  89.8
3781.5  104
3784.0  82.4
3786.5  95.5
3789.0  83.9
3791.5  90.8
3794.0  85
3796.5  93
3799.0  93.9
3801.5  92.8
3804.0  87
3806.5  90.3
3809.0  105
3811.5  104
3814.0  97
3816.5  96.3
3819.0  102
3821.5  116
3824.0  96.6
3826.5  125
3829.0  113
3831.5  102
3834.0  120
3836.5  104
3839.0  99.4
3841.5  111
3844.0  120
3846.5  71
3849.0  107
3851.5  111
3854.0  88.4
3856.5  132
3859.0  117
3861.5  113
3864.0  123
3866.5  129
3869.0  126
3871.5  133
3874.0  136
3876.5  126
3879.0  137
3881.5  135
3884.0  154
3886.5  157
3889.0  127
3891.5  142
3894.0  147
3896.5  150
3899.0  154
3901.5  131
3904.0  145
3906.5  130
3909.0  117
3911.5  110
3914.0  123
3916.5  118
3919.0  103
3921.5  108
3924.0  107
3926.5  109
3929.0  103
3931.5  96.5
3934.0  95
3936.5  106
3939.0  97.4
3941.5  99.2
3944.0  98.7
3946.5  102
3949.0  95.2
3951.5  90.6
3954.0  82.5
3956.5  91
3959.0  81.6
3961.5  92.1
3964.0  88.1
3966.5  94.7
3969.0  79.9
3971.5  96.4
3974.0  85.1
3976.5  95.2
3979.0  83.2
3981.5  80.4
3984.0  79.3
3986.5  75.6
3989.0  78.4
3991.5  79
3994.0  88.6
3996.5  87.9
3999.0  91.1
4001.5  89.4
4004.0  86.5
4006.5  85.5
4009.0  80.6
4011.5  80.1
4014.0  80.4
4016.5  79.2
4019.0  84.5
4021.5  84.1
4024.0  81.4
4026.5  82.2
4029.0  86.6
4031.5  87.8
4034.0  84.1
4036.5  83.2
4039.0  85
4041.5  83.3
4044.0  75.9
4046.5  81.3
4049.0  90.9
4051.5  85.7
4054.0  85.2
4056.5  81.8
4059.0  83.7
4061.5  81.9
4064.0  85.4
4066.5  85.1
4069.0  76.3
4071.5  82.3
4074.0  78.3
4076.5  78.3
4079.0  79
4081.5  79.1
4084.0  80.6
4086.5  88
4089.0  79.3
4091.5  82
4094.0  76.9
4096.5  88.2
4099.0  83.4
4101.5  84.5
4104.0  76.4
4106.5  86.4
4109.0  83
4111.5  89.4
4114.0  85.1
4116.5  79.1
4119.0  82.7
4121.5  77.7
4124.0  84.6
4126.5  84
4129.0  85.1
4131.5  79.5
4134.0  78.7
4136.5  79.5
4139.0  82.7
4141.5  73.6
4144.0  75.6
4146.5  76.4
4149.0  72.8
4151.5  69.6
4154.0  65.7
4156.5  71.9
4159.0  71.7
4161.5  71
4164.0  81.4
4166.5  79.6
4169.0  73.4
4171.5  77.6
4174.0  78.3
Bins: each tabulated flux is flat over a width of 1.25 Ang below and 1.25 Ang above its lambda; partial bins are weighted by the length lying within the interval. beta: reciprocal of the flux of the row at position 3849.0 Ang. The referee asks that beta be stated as 0.0093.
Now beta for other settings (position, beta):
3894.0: 0.0068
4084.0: 0.0124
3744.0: 0.0119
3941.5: 0.0101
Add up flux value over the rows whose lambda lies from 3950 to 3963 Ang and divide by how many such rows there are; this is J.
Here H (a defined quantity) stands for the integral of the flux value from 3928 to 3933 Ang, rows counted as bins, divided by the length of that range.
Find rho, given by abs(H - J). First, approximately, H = 99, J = 87.6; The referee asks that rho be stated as 12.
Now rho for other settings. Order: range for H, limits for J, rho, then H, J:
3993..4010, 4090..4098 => 5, 87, 82.4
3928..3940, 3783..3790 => 12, 100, 87.3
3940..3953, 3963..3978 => 7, 97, 89.9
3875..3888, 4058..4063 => 59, 141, 82.8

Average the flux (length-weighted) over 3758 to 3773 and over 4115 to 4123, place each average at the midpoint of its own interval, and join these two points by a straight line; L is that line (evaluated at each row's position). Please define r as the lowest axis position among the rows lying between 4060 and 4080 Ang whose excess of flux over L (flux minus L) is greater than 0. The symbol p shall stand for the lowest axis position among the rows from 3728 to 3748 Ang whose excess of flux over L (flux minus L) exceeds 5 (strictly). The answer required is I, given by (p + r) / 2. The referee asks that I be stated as 3896.5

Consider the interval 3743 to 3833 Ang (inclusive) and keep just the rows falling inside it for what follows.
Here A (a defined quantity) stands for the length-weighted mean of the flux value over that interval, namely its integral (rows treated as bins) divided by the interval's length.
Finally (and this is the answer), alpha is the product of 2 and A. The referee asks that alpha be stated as 179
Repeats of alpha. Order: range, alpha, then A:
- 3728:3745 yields 167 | 84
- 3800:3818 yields 192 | 96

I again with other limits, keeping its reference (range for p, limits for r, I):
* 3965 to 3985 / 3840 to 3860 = 3904.0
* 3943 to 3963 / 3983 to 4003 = 3969.0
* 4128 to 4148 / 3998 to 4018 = 4064.0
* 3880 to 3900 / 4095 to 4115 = 3989.0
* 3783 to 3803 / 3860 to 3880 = 3824.0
